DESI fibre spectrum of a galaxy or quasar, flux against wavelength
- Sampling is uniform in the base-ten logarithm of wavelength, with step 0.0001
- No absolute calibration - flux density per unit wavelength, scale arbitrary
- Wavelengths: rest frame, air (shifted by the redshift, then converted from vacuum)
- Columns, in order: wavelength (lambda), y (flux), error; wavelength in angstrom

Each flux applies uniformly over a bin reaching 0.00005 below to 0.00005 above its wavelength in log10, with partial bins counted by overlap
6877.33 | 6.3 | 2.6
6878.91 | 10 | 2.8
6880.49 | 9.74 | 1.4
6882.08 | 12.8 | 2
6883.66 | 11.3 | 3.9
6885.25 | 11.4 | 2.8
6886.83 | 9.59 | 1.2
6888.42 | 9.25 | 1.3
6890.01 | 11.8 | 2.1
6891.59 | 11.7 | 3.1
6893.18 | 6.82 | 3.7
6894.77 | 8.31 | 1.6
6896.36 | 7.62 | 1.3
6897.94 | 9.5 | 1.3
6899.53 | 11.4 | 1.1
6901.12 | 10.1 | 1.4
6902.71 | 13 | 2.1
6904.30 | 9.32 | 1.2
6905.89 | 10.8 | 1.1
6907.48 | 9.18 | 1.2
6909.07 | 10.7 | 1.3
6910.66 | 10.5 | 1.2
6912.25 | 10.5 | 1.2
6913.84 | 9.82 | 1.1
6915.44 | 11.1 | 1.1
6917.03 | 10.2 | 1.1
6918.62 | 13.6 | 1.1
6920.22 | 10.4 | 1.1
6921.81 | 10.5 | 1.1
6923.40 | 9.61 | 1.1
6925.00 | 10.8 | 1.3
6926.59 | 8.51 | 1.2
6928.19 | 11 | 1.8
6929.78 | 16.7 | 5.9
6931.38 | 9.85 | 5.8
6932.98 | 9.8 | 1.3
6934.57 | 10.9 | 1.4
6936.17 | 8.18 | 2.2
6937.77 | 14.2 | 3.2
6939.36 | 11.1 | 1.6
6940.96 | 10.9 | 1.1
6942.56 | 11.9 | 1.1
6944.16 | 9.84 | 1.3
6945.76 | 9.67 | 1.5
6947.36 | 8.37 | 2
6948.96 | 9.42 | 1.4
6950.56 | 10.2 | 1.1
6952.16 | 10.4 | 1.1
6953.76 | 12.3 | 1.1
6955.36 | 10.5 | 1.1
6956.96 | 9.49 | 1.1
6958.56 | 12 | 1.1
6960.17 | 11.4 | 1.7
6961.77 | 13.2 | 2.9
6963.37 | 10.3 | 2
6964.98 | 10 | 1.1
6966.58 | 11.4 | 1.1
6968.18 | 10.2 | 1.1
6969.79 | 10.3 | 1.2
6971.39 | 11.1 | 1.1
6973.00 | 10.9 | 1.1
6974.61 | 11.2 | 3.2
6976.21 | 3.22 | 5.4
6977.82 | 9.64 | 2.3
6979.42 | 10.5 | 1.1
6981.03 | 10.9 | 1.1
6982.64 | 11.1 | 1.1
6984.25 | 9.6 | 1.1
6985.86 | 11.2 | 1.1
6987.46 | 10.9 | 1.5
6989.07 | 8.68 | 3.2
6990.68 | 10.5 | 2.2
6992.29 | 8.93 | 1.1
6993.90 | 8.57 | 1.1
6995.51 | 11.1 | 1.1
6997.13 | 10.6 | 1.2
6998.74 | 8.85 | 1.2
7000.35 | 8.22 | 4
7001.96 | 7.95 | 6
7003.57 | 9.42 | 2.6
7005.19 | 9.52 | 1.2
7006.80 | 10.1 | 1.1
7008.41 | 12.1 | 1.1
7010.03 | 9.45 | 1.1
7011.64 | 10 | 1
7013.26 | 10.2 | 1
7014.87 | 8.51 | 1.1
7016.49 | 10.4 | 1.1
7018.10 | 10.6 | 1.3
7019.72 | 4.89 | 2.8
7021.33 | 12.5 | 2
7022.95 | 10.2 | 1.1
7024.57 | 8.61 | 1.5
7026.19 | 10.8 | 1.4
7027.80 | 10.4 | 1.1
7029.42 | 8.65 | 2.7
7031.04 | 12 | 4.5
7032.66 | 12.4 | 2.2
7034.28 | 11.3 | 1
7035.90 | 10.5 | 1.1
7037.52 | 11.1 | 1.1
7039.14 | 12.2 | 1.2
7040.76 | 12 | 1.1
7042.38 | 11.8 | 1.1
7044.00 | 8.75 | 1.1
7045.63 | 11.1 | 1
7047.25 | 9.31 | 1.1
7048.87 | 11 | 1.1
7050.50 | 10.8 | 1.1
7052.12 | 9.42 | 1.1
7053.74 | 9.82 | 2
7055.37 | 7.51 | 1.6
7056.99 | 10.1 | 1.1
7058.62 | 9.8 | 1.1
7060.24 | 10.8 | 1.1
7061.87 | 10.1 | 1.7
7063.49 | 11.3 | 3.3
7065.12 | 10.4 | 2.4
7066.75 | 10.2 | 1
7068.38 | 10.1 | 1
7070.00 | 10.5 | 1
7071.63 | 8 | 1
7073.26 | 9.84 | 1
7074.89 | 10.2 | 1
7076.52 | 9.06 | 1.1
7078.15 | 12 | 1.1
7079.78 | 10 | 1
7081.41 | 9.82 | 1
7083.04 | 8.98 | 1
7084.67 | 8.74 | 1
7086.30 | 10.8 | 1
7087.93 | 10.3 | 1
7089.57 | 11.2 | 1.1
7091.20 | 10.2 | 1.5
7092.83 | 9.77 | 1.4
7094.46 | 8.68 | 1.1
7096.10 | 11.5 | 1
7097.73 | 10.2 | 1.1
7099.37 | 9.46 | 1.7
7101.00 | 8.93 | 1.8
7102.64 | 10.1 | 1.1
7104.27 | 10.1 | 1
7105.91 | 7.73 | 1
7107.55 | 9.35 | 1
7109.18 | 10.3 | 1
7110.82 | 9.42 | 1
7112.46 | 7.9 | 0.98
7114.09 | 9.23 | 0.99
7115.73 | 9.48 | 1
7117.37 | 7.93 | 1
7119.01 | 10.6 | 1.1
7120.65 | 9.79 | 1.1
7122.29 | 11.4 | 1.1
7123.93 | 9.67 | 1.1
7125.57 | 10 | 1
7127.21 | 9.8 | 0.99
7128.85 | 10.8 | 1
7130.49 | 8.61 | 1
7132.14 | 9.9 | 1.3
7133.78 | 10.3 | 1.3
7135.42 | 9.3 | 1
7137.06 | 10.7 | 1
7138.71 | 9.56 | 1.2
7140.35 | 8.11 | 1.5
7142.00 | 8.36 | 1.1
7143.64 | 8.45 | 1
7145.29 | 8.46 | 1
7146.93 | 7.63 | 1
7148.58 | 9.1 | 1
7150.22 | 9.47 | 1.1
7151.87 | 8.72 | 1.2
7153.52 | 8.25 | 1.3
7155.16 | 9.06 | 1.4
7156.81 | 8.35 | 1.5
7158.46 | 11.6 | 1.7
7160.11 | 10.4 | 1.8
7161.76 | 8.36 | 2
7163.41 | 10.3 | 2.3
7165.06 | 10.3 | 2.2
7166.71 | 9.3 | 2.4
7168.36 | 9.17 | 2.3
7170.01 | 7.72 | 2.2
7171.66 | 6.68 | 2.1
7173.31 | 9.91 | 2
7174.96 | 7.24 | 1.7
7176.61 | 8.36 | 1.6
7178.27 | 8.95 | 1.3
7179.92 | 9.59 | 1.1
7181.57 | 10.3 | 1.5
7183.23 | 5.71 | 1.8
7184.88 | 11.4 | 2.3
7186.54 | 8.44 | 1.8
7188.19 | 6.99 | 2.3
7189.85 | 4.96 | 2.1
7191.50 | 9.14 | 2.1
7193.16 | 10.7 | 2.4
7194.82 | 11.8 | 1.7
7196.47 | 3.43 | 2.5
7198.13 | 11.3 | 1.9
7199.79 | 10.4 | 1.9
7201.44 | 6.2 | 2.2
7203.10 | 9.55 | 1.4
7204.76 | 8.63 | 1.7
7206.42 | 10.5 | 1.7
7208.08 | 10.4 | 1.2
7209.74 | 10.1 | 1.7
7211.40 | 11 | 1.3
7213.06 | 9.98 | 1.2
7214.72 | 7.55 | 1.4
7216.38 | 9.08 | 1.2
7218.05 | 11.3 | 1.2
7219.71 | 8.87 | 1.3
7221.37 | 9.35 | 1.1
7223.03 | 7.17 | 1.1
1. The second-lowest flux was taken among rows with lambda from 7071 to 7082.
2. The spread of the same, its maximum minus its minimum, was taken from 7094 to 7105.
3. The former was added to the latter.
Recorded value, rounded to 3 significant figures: 11.9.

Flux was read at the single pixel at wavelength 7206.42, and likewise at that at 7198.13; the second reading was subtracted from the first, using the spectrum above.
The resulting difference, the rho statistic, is -0.80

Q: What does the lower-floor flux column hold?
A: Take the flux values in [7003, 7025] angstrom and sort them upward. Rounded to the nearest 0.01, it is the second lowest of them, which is 8.51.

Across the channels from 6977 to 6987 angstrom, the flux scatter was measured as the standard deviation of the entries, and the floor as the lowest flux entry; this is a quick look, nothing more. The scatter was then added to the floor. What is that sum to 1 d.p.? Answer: 10.3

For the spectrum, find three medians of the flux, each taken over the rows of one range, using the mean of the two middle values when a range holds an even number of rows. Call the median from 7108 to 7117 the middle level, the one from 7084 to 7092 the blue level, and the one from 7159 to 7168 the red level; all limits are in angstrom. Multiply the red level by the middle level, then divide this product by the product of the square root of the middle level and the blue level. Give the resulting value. 3.1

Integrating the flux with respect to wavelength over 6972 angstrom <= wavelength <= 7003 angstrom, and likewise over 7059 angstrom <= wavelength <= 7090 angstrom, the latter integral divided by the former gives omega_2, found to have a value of 1.1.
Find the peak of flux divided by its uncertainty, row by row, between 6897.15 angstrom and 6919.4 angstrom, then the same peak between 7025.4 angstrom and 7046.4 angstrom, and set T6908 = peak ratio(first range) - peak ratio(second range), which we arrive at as 1.1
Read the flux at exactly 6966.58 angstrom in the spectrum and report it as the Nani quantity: 11.4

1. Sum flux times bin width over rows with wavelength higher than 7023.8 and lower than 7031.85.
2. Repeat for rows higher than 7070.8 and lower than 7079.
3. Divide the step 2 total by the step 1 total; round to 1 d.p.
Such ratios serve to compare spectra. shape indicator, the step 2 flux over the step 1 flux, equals 1.0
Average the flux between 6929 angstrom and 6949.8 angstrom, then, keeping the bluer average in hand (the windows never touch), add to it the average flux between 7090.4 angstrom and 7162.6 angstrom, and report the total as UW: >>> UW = 20.3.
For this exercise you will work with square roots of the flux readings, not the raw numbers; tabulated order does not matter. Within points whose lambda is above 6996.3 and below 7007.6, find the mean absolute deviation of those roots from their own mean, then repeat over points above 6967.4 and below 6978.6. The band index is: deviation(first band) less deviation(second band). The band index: -0.23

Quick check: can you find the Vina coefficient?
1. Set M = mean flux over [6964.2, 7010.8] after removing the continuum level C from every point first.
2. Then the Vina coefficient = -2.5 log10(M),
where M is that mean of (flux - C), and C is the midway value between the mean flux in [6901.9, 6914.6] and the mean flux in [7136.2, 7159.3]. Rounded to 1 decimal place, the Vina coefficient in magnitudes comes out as 2.2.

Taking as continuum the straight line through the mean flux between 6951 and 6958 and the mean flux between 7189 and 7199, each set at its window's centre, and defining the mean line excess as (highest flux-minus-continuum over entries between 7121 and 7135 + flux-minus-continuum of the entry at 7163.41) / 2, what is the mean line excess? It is 1.8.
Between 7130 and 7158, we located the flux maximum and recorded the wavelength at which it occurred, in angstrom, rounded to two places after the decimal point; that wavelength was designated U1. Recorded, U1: 7137.06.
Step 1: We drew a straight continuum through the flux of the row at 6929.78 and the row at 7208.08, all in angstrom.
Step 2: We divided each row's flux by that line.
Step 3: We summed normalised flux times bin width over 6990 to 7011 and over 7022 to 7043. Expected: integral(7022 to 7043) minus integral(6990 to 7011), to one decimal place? 2.6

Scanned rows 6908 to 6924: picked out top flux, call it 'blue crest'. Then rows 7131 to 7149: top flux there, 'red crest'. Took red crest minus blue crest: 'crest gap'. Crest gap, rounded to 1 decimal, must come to -2.9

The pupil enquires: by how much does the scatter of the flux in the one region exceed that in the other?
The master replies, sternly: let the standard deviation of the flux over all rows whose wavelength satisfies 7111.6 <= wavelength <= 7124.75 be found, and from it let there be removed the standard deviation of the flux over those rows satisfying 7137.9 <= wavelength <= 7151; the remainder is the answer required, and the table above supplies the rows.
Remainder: 0.5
